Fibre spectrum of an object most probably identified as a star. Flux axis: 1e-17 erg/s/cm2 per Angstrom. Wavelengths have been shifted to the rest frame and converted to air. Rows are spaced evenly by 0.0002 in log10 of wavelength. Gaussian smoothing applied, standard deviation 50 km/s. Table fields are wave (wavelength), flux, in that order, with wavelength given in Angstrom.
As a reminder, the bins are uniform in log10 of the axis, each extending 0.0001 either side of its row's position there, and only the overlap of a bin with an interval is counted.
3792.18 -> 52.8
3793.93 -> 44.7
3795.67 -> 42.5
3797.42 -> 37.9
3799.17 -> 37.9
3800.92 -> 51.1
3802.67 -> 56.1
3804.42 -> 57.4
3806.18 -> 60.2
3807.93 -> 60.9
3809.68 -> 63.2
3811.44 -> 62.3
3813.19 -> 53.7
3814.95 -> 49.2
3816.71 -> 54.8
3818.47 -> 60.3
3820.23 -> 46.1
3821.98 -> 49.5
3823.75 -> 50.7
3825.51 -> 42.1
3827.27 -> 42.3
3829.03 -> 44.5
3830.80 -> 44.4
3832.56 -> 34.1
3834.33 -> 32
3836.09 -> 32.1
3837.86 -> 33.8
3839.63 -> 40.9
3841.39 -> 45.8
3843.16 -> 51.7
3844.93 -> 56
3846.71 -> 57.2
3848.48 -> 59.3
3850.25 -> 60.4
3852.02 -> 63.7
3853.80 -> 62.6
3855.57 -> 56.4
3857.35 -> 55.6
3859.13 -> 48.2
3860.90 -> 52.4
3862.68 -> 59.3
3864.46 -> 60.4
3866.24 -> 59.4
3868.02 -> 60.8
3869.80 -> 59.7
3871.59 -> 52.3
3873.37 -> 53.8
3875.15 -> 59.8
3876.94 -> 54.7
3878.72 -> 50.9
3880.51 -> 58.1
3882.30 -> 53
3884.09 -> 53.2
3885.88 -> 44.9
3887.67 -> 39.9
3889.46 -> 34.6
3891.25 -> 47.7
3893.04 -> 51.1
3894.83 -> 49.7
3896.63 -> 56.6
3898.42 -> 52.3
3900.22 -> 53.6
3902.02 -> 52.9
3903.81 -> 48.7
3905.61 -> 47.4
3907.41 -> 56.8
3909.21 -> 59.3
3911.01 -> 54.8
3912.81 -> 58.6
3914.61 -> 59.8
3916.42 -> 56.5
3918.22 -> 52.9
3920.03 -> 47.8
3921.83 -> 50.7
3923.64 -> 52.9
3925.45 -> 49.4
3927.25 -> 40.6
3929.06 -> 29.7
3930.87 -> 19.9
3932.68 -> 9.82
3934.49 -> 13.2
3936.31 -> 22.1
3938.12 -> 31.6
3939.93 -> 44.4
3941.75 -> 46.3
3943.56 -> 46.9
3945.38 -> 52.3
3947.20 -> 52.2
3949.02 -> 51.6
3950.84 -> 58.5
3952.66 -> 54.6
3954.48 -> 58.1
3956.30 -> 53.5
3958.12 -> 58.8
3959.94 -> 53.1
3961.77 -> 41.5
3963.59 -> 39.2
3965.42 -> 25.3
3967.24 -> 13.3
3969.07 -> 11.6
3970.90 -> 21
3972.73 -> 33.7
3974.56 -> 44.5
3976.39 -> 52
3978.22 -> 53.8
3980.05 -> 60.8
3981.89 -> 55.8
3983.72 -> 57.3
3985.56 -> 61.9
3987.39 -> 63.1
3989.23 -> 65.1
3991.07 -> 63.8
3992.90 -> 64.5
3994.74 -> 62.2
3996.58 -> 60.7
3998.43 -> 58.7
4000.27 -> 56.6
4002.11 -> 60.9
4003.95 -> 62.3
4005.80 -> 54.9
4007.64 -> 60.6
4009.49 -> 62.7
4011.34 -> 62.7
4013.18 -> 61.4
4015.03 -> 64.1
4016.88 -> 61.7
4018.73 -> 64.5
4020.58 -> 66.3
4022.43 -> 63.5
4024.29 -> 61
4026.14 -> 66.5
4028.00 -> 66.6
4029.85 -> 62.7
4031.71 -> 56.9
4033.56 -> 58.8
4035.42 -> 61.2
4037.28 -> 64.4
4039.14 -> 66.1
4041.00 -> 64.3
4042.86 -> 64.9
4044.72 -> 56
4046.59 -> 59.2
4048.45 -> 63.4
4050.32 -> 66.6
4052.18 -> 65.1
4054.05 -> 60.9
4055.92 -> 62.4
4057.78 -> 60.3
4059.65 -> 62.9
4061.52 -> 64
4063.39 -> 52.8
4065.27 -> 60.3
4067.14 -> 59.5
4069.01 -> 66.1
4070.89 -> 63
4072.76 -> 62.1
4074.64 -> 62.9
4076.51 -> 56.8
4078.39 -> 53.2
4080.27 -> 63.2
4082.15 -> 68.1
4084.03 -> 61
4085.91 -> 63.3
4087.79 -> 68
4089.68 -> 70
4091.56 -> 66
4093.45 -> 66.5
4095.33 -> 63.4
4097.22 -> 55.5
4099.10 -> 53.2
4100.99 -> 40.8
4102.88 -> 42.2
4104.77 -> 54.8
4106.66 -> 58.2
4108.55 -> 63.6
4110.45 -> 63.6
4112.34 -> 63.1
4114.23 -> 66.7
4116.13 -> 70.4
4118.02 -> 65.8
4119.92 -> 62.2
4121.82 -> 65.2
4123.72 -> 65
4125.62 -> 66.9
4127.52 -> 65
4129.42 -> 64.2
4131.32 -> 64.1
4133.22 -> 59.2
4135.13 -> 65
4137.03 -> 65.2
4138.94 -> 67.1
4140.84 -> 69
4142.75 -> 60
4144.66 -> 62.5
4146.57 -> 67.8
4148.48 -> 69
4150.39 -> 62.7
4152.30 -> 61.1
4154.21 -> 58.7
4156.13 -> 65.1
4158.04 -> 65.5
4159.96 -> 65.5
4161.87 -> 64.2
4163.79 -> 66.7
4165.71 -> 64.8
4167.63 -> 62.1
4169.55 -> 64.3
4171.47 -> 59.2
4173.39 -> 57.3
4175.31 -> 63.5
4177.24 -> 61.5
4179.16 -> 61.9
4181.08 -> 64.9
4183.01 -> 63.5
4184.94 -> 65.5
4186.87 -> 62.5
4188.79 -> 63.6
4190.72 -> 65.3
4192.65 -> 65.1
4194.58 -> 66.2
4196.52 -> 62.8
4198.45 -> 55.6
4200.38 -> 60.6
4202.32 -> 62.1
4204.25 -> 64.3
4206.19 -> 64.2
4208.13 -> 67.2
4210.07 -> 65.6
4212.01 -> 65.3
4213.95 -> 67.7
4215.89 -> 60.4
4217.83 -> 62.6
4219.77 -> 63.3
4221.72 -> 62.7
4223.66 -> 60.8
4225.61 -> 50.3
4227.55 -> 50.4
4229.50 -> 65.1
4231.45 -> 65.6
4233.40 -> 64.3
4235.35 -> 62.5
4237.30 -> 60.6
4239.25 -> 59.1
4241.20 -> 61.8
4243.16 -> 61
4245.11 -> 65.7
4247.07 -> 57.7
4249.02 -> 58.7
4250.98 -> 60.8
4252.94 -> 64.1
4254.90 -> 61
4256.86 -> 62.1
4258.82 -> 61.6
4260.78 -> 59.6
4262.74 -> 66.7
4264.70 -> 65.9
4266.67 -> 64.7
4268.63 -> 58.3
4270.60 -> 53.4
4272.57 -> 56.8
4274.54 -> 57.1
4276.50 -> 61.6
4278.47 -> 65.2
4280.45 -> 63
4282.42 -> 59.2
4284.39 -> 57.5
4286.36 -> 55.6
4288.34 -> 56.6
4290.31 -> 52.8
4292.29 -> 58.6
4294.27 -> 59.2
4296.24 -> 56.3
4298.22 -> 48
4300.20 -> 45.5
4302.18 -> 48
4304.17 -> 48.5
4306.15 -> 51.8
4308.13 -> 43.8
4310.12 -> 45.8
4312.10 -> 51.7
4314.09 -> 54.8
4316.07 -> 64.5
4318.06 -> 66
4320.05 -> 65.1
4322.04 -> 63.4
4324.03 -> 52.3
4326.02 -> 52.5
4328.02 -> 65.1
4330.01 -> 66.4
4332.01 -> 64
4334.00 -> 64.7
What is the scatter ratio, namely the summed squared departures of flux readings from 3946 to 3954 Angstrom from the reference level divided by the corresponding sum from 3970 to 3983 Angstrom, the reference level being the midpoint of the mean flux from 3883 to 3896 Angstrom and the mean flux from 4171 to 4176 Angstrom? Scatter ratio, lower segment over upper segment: 0.0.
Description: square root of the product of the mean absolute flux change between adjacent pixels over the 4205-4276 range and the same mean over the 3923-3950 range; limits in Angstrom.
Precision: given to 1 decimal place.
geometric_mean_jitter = 4.3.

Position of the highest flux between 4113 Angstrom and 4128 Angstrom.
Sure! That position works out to 4116.13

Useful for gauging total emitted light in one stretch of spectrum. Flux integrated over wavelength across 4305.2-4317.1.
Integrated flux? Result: 620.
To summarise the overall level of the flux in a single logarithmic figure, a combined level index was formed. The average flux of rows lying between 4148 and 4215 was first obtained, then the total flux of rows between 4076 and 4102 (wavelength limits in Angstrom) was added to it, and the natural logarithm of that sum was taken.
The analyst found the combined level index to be 6.82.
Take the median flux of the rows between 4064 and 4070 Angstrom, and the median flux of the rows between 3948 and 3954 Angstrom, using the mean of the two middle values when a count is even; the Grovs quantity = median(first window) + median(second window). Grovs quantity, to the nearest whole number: 115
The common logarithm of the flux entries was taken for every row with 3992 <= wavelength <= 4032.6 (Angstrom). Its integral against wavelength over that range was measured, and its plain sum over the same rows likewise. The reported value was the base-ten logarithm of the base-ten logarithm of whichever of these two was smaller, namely 0.203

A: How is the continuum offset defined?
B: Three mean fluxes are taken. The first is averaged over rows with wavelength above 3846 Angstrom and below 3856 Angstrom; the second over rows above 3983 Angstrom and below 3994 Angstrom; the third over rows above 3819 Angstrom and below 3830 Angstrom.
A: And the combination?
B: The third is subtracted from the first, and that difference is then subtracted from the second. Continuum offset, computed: 49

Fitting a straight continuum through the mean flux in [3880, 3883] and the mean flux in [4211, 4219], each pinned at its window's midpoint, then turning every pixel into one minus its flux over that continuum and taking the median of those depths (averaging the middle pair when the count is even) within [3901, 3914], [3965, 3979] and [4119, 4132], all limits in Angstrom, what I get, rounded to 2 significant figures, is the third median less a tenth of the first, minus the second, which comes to -0.54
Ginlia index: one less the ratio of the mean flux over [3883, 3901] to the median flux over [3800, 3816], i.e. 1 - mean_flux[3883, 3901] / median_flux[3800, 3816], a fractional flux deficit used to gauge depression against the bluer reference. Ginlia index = 0.16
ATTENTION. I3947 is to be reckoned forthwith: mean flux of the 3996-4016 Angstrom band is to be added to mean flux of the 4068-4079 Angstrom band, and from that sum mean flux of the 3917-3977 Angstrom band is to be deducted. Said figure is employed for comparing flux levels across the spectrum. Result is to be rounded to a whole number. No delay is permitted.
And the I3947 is 81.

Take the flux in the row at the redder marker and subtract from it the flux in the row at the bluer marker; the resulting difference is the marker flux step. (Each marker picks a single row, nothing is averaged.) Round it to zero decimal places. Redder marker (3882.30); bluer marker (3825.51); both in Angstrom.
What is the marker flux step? 11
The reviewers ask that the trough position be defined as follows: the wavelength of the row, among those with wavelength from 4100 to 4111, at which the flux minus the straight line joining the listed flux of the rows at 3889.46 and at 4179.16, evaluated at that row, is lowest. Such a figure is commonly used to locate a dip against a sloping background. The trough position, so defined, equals 4100.99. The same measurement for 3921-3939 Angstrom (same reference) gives 3932.68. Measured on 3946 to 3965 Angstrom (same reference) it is 3963.59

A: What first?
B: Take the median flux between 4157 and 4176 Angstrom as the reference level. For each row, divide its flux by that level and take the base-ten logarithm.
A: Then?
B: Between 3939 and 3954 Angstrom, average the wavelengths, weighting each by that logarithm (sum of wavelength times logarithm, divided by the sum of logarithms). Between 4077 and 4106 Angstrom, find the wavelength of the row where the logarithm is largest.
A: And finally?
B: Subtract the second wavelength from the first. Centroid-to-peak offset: -144.8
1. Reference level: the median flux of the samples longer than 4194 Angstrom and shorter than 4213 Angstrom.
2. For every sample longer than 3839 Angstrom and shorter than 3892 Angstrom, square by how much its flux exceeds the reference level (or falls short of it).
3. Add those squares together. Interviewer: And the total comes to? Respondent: 4781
